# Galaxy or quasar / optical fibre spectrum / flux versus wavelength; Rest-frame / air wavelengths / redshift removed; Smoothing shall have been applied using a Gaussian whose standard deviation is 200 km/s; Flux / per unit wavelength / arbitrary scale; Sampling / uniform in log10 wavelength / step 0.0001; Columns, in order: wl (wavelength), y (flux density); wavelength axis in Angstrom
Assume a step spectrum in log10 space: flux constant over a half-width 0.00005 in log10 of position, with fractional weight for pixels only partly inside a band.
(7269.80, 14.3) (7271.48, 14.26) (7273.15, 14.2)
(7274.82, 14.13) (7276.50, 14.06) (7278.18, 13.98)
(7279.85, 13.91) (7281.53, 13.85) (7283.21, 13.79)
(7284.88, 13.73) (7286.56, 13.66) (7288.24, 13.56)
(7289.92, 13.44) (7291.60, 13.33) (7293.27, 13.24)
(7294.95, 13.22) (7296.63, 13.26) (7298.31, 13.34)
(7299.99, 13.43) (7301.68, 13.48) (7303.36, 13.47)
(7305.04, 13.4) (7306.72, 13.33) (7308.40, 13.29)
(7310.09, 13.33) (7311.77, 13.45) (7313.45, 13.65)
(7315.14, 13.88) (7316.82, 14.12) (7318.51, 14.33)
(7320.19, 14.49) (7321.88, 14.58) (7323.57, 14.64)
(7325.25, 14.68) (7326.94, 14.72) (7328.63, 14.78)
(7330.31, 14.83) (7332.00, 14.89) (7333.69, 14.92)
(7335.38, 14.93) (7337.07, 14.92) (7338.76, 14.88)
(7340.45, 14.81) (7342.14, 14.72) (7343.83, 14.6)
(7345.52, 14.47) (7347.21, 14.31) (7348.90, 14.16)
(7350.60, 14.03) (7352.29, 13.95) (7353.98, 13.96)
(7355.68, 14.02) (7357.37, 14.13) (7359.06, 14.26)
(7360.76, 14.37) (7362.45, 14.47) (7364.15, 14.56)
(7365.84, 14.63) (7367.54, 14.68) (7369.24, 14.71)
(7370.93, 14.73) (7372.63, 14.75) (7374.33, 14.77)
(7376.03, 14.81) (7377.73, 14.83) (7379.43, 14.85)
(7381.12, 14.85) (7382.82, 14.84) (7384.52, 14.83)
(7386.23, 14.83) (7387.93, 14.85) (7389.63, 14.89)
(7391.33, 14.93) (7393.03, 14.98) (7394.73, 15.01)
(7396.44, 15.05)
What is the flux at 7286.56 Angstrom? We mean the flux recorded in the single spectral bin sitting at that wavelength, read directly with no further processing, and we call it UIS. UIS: 13.66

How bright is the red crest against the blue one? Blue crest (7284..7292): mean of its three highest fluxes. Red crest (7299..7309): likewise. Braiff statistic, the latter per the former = 0.99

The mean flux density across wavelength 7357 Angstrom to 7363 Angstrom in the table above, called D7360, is 14.3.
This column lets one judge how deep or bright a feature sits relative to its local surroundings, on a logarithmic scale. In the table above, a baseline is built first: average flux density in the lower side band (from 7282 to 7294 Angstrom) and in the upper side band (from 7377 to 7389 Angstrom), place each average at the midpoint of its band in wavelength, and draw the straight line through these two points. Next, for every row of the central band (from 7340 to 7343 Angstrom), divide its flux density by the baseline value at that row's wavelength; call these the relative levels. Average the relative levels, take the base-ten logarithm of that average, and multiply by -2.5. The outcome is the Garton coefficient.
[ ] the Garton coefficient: -0.04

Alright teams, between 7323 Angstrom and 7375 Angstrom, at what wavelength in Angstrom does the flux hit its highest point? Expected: 7335.38 Angstrom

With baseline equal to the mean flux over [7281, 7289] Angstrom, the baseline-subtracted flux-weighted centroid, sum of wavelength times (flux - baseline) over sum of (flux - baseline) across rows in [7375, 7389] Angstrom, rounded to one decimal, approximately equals 7382.0 Angstrom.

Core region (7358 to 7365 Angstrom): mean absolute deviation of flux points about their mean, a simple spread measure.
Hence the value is 0.10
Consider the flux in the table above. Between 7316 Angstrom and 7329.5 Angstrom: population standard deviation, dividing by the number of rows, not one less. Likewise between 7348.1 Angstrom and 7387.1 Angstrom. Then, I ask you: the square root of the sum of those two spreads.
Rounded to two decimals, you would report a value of 0.73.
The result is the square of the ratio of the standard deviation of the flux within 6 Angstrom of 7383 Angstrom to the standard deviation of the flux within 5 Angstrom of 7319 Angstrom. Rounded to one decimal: 0.0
